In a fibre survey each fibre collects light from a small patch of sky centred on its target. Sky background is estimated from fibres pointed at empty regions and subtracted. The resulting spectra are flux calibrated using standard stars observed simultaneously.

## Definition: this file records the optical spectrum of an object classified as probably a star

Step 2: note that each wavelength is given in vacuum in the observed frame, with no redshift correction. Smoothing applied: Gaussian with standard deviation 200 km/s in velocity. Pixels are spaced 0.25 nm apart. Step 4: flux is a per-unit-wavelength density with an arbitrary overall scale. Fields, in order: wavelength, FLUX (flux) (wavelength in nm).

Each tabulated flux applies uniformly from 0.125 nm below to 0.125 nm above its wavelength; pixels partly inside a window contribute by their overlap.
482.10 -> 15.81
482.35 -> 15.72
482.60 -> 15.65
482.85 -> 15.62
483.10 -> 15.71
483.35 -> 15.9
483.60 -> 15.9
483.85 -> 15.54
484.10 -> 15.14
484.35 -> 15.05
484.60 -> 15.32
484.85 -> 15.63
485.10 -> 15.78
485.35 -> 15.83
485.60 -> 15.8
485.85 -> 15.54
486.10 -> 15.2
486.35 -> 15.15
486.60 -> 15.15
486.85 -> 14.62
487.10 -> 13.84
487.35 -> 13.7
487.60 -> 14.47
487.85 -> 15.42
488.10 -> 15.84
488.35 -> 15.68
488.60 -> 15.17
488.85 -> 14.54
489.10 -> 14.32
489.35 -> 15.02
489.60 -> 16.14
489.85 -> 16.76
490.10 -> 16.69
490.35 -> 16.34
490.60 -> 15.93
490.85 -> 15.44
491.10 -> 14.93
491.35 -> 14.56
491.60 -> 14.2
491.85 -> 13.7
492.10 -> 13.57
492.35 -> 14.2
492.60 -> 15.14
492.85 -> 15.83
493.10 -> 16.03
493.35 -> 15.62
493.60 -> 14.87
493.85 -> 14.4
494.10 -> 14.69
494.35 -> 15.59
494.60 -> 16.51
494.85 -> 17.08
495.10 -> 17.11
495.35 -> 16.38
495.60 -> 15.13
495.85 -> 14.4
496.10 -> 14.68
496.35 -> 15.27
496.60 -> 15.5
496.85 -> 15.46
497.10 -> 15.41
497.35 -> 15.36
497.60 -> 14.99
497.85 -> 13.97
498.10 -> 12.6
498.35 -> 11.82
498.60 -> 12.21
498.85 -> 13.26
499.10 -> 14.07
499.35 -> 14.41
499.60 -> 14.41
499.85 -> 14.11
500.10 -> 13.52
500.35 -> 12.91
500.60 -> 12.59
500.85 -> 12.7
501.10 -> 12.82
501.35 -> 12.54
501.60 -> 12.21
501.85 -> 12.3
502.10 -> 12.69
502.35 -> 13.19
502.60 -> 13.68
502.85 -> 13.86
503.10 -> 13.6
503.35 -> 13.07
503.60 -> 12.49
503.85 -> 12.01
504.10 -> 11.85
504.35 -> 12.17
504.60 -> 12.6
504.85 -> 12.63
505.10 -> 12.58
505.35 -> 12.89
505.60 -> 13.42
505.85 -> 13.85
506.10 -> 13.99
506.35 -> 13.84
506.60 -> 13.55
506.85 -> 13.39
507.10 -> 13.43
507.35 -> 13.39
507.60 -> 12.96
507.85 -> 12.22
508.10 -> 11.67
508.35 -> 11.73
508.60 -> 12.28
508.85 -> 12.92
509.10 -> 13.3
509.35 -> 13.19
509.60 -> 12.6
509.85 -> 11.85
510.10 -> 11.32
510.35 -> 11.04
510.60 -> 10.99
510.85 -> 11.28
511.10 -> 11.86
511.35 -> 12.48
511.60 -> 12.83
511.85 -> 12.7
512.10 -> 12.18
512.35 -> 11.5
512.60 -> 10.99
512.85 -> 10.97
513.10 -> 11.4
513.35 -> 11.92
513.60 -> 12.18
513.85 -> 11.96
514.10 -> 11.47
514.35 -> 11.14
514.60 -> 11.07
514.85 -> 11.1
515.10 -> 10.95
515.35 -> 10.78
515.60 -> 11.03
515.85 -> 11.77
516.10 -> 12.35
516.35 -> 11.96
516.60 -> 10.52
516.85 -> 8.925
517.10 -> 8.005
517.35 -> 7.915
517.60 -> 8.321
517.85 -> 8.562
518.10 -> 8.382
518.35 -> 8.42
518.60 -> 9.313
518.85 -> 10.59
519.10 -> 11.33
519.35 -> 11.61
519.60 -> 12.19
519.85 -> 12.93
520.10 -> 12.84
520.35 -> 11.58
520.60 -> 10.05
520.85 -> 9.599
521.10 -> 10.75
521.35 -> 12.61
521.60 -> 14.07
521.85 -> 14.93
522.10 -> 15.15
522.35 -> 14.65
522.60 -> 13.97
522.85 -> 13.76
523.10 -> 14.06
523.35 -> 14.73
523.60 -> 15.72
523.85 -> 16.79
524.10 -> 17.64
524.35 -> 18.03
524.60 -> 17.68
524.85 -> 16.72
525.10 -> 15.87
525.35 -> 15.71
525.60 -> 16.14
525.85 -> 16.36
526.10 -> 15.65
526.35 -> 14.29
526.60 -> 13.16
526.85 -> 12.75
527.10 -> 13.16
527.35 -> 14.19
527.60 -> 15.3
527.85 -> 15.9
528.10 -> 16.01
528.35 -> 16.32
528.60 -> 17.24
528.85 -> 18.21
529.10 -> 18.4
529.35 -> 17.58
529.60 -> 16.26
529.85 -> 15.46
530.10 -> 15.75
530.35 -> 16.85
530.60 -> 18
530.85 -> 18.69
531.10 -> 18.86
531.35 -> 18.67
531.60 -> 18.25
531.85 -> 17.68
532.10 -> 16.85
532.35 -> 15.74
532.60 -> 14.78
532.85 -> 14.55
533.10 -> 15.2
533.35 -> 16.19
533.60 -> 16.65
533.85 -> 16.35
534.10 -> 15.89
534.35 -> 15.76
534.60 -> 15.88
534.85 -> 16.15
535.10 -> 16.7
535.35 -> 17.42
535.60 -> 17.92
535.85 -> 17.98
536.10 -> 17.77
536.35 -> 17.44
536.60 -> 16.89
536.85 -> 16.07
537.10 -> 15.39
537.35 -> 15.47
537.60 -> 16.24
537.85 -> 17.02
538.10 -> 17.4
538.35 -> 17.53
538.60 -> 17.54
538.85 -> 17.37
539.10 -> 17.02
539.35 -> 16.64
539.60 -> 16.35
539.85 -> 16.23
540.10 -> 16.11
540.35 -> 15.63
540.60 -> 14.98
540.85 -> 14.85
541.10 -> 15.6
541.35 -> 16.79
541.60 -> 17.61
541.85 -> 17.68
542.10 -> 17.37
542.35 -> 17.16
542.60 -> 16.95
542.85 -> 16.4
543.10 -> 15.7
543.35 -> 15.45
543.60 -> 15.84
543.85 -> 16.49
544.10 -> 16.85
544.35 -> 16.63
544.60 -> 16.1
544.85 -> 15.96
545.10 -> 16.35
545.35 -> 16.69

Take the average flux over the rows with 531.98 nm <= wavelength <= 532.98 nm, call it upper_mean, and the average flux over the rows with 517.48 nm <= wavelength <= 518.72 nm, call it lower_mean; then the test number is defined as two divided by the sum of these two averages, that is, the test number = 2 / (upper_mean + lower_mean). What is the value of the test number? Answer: 0.083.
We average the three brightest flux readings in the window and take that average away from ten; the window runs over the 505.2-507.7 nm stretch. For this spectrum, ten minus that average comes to -3.9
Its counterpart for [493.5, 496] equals -6.9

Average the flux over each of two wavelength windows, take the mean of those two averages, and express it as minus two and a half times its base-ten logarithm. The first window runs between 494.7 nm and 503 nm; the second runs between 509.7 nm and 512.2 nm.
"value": -2.78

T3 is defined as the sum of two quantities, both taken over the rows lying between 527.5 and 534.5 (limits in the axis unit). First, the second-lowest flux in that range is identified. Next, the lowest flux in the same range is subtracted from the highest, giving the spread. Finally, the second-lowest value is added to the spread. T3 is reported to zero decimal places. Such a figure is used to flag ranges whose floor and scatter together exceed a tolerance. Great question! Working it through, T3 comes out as 19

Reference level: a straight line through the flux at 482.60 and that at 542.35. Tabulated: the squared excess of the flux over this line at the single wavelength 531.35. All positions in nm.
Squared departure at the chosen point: 3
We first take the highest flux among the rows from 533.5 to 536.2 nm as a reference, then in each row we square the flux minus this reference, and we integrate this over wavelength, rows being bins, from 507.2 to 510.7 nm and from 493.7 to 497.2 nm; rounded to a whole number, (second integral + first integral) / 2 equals 70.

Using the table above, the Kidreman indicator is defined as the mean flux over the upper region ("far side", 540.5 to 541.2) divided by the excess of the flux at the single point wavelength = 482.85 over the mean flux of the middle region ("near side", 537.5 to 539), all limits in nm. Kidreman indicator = -10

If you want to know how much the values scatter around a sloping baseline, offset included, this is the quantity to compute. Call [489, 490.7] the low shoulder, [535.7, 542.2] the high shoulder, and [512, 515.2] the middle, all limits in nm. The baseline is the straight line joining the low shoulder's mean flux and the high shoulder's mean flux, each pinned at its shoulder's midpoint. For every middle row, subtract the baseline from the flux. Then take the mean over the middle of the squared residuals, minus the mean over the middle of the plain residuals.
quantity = 28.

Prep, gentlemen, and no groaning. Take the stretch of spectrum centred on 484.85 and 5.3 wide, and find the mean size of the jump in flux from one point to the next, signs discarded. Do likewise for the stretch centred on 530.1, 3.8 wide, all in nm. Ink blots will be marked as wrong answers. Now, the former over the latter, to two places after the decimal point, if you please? 0.30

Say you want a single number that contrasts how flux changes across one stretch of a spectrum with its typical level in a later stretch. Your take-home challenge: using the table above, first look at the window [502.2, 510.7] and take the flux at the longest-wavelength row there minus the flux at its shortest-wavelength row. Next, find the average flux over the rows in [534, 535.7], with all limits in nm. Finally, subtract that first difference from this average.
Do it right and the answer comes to 19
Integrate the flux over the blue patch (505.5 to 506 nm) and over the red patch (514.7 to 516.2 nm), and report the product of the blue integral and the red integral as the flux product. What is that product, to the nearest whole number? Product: 116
